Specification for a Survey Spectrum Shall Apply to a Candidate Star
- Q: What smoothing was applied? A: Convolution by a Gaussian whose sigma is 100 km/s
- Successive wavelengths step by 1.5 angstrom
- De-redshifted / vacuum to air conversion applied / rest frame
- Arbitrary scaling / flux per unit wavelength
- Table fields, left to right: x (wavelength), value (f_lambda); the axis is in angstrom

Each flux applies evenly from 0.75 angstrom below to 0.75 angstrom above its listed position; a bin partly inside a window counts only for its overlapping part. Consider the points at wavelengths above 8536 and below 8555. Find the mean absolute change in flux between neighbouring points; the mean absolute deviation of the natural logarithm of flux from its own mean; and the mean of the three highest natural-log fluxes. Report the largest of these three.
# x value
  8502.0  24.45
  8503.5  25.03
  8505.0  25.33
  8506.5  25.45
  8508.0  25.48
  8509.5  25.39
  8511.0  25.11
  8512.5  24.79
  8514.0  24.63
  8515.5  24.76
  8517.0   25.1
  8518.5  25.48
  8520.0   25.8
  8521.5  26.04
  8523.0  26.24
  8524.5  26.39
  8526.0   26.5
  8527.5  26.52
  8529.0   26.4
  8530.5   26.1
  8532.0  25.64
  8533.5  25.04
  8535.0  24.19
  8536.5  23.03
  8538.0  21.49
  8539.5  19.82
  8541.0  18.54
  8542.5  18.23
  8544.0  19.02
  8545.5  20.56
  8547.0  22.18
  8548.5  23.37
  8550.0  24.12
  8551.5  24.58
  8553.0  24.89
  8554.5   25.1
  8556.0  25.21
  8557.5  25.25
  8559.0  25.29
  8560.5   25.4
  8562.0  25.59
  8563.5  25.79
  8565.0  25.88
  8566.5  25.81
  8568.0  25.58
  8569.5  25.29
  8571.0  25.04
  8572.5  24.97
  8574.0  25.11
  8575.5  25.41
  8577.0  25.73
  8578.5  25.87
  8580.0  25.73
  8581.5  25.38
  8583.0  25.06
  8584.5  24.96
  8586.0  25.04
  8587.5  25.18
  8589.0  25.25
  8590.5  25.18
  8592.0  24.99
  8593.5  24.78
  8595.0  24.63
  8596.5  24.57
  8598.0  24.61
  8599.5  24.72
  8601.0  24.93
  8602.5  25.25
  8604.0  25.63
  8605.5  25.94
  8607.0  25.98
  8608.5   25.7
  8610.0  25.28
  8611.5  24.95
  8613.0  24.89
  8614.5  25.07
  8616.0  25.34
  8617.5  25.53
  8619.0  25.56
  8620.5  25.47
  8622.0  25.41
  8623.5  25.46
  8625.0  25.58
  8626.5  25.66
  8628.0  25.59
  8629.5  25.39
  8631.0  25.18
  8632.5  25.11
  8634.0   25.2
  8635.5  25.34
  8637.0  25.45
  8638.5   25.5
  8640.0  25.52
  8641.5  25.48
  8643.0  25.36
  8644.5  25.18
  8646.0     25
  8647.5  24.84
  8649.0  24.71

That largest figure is 3.21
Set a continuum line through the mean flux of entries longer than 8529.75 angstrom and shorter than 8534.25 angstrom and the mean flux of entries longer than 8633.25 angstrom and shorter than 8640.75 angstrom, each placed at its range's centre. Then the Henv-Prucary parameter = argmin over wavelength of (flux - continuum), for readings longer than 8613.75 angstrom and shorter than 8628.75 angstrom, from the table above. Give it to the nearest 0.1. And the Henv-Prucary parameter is 8614.5 angstrom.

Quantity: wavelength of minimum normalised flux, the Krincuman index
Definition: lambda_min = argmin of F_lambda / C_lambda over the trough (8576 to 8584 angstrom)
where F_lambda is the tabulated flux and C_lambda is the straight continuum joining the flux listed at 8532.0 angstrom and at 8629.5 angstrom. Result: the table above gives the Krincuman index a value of 8583.0 angstrom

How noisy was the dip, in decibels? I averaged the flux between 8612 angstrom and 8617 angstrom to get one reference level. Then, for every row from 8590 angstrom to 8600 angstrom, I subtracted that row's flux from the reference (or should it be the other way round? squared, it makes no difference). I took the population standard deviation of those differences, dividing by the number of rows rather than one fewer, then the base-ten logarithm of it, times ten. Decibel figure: -6.8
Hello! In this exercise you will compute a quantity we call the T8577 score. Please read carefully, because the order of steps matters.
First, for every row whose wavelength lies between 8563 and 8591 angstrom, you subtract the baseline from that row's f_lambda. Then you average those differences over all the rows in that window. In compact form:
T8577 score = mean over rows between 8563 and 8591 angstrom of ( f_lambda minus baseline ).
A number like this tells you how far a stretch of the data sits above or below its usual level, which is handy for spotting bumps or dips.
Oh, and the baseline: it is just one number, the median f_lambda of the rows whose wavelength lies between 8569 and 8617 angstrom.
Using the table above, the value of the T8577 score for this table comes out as 0.24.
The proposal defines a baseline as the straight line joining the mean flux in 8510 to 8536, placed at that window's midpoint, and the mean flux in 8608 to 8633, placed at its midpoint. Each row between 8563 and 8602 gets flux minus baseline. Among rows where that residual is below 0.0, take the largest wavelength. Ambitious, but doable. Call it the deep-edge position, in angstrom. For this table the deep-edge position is 8601.0 angstrom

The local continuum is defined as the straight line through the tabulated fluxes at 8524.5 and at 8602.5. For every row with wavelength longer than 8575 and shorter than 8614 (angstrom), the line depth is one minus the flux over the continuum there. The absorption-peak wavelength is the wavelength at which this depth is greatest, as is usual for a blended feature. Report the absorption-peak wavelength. 8596.5 angstrom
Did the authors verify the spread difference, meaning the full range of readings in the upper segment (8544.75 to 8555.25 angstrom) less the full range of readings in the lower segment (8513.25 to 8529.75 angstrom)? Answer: 3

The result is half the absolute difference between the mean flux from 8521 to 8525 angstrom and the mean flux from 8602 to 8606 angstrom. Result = 0.31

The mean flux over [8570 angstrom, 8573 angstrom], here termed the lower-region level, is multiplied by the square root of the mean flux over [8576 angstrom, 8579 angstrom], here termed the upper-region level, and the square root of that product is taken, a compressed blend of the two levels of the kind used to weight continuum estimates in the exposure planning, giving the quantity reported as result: 11.3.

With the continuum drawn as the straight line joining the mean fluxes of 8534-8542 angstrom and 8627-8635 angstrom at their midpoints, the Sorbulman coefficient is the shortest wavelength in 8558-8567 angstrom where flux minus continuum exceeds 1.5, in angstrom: 8559.0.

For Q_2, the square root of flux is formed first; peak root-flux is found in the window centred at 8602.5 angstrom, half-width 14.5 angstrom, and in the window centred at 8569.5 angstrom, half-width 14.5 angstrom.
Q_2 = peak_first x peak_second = 25.9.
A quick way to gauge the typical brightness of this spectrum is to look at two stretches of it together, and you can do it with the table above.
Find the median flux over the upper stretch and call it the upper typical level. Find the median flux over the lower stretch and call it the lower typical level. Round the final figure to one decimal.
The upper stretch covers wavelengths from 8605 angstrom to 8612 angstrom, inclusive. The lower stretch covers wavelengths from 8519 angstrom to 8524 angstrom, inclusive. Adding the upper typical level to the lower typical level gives 51.7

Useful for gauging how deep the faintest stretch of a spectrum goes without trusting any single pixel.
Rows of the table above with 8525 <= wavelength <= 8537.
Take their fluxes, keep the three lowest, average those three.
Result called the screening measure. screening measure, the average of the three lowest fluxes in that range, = 24.1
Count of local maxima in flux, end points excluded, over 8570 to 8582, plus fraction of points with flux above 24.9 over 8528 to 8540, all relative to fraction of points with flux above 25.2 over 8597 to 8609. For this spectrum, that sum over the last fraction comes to 2.40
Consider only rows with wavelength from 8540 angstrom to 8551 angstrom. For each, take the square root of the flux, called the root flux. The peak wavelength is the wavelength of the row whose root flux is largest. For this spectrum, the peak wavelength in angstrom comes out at 8550.0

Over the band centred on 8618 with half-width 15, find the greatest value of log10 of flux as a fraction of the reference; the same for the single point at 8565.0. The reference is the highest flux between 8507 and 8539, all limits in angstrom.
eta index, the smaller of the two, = -0.011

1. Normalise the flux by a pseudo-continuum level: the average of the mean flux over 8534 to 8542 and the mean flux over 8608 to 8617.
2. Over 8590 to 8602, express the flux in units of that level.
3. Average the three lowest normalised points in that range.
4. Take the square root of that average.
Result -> 1.027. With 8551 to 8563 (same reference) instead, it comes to 1.033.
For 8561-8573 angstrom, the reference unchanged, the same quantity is 1.038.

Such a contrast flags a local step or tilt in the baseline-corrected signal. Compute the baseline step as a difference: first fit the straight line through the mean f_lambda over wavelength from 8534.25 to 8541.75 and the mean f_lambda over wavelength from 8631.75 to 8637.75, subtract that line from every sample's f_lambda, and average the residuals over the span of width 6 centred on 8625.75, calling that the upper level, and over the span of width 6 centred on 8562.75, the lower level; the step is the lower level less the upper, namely 2.6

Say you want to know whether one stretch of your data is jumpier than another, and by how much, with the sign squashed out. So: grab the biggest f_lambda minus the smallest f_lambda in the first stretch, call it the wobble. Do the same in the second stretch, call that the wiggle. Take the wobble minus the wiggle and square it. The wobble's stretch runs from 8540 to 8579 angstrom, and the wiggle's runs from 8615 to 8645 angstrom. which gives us 50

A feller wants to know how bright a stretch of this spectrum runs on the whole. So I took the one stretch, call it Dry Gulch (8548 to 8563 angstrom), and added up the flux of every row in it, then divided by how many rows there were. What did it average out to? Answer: 24.9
